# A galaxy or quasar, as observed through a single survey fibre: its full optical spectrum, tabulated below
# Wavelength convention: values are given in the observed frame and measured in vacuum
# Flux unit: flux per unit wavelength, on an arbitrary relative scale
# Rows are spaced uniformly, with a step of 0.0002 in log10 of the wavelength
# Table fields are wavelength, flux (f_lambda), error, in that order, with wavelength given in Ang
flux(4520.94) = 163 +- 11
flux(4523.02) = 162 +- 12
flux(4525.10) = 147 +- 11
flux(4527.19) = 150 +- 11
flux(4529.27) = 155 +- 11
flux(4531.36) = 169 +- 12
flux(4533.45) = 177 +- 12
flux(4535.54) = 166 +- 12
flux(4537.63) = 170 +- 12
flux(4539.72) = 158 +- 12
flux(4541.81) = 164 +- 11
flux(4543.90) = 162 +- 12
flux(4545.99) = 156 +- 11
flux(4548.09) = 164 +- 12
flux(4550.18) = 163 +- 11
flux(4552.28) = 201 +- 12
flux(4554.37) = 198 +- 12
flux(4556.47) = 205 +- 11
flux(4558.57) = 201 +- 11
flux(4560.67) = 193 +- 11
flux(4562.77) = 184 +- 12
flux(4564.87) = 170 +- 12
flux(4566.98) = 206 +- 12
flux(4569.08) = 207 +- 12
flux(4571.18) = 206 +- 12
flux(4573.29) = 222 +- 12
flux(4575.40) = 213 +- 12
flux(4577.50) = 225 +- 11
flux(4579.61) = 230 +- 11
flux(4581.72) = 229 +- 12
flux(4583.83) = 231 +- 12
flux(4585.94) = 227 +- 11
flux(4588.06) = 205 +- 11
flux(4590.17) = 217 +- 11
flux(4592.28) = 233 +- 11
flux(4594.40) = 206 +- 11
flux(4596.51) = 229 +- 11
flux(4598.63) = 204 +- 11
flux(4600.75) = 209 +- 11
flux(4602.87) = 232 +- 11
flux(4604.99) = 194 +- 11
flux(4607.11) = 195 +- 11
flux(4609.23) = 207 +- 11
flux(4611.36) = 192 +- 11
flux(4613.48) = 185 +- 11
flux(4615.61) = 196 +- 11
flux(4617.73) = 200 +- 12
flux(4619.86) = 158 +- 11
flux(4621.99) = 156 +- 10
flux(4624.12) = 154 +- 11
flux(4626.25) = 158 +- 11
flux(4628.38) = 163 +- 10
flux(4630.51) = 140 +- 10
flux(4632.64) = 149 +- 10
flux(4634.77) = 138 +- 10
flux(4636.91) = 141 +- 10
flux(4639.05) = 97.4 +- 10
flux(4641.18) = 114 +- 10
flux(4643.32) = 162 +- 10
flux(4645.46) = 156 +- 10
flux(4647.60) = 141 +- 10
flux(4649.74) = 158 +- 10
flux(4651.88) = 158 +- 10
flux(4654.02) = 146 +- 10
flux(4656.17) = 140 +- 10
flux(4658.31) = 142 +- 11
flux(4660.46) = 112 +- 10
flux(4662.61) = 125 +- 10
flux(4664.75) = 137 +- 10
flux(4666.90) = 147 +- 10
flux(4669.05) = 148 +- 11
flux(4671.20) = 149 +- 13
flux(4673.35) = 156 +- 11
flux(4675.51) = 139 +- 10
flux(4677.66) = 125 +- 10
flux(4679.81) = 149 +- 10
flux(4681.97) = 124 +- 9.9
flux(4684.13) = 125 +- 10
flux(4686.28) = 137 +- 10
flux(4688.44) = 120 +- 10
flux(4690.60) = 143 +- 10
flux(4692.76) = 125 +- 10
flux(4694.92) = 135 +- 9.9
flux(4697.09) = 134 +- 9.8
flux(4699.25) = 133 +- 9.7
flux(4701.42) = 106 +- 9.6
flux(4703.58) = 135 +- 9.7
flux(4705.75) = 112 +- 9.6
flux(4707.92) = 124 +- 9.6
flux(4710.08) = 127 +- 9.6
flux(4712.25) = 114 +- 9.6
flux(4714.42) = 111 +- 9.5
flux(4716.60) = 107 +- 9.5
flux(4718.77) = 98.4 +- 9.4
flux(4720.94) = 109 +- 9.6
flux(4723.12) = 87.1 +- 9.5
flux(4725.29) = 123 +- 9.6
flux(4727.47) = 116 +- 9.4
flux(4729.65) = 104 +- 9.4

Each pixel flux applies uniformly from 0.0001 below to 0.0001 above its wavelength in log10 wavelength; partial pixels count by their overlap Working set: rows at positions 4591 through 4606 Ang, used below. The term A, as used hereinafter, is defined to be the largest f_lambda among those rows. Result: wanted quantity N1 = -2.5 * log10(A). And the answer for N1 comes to -5.92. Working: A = 233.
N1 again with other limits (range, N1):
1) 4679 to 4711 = -5.43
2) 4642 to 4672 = -5.52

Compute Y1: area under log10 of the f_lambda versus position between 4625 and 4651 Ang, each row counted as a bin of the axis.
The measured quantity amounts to 56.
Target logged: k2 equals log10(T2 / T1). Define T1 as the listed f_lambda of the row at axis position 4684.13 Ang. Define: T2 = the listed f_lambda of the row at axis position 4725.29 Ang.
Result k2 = -0.007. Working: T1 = 125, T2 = 123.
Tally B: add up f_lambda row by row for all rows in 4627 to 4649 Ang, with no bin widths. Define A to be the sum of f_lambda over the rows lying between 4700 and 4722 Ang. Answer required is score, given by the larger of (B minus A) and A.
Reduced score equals 1143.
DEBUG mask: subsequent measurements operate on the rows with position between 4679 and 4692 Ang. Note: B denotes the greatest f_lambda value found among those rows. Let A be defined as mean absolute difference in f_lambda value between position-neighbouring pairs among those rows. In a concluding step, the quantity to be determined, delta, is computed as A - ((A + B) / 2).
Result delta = -67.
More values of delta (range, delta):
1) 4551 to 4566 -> -99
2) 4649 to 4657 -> -76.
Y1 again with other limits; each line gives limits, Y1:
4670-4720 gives 105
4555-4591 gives 84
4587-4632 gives 103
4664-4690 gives 56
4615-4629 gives 31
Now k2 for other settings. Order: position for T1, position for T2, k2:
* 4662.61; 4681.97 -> -0.003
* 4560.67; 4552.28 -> 0.018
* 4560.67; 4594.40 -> 0.028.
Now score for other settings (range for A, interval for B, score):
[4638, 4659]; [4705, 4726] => 1414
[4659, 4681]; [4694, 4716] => 1387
